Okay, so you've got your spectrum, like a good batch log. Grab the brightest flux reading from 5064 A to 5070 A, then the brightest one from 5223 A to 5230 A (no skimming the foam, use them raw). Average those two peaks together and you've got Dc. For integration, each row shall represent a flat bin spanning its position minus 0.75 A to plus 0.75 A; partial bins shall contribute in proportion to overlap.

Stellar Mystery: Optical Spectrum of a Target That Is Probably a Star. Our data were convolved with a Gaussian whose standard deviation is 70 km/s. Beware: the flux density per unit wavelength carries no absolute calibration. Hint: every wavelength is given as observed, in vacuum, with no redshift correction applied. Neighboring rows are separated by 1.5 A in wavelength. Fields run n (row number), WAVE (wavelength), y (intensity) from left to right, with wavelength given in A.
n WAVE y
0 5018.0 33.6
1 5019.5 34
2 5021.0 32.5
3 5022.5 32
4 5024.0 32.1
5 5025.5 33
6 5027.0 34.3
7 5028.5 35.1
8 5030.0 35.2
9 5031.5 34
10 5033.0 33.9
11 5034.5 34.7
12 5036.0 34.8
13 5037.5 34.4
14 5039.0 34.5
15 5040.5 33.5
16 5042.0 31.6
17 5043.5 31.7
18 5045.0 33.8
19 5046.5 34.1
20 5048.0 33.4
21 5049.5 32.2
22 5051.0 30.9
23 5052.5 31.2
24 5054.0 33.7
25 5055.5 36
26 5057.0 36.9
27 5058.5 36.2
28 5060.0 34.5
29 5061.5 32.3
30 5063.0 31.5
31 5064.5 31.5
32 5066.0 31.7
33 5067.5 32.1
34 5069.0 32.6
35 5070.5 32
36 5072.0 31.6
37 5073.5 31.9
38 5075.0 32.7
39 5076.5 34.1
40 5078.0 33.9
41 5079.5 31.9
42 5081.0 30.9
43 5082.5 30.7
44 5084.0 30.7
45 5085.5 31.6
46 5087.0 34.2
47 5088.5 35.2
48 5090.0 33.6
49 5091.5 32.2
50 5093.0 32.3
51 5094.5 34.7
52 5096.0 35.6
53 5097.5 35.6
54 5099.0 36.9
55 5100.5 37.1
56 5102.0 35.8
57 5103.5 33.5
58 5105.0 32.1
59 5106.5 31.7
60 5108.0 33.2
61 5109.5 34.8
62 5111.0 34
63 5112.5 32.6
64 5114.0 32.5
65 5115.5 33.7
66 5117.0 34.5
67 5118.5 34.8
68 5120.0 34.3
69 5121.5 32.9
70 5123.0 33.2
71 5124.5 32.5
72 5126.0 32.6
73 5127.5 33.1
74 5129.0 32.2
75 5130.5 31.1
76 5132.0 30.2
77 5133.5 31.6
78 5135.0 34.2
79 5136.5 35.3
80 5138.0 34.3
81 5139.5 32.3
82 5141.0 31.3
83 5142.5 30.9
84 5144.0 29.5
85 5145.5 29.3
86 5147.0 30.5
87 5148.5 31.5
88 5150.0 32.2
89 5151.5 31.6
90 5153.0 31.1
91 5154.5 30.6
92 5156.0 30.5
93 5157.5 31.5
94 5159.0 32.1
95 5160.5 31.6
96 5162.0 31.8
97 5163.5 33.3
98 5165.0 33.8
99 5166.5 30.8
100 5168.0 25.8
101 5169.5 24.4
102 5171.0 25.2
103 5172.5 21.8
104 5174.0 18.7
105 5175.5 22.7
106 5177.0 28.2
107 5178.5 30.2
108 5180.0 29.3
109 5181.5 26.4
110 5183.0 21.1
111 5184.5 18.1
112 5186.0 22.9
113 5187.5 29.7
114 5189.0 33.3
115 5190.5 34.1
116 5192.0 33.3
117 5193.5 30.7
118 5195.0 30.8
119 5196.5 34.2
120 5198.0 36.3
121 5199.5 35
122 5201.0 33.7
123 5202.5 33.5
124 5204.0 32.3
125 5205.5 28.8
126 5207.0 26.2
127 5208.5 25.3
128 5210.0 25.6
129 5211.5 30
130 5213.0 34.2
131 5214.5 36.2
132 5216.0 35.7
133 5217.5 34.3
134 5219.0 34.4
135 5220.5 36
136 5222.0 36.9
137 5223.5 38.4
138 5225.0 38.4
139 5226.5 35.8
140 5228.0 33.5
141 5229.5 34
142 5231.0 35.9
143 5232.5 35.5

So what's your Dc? 35.5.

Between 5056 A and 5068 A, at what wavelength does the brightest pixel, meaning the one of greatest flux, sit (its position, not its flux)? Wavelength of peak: 5057.0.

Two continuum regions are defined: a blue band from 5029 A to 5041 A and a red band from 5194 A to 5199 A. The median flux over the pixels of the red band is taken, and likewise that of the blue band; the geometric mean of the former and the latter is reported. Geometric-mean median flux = 34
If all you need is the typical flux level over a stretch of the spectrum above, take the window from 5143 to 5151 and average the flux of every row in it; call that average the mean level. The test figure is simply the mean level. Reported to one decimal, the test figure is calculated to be 30.6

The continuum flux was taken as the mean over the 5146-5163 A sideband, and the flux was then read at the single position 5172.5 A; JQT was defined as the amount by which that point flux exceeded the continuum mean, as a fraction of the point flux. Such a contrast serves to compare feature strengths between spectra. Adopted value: -0.44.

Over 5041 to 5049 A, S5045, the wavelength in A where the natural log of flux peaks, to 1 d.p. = 5046.5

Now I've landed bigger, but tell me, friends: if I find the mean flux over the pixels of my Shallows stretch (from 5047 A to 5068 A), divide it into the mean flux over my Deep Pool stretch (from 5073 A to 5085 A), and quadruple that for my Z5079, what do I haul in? 3.9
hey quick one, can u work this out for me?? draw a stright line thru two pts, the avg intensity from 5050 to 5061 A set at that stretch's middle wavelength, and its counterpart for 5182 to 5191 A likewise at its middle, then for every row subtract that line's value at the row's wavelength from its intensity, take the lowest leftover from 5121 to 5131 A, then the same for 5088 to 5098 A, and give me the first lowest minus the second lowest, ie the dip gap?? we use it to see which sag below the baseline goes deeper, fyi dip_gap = 1.2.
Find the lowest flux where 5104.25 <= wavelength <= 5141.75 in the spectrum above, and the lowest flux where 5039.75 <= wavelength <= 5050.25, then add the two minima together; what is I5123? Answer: 62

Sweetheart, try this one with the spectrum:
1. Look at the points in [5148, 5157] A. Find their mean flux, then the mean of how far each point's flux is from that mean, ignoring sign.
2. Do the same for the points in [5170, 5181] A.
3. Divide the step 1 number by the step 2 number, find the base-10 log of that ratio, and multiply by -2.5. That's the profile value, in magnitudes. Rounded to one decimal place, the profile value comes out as 2.1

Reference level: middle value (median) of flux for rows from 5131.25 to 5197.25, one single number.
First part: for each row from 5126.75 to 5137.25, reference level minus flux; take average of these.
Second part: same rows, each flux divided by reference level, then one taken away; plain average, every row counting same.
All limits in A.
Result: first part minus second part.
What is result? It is -1.8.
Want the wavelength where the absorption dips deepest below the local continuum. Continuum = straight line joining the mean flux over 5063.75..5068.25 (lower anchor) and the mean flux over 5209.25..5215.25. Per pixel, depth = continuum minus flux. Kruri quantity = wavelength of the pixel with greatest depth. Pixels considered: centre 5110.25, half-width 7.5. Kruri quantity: 5106.5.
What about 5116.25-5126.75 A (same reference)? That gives 5124.5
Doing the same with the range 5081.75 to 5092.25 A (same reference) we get 5082.5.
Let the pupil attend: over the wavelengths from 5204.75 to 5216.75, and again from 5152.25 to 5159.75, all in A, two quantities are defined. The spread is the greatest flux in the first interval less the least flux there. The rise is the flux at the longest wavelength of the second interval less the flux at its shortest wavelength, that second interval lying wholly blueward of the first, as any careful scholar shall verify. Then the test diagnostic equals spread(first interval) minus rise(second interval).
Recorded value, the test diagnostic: 9.9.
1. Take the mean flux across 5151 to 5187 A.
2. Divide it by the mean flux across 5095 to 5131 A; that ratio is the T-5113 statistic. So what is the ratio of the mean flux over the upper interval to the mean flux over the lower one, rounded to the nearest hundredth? 0.82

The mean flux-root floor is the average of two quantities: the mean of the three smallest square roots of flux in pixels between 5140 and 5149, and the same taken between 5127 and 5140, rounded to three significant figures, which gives 5.51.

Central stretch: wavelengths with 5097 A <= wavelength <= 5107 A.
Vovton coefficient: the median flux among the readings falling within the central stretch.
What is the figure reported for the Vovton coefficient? 36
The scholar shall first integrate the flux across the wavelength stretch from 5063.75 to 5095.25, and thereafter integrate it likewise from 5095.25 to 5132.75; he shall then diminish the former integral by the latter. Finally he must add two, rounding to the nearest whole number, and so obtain -236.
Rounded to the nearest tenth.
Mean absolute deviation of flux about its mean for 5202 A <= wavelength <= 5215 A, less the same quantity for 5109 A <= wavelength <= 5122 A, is 2.6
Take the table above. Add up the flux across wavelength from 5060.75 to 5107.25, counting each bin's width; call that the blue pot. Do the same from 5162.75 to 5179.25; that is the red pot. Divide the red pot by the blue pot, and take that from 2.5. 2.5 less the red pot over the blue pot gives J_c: 2.21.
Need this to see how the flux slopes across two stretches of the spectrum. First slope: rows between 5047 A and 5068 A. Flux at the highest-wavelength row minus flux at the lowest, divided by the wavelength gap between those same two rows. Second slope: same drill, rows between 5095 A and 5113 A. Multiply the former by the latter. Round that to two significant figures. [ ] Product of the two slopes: 0.012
